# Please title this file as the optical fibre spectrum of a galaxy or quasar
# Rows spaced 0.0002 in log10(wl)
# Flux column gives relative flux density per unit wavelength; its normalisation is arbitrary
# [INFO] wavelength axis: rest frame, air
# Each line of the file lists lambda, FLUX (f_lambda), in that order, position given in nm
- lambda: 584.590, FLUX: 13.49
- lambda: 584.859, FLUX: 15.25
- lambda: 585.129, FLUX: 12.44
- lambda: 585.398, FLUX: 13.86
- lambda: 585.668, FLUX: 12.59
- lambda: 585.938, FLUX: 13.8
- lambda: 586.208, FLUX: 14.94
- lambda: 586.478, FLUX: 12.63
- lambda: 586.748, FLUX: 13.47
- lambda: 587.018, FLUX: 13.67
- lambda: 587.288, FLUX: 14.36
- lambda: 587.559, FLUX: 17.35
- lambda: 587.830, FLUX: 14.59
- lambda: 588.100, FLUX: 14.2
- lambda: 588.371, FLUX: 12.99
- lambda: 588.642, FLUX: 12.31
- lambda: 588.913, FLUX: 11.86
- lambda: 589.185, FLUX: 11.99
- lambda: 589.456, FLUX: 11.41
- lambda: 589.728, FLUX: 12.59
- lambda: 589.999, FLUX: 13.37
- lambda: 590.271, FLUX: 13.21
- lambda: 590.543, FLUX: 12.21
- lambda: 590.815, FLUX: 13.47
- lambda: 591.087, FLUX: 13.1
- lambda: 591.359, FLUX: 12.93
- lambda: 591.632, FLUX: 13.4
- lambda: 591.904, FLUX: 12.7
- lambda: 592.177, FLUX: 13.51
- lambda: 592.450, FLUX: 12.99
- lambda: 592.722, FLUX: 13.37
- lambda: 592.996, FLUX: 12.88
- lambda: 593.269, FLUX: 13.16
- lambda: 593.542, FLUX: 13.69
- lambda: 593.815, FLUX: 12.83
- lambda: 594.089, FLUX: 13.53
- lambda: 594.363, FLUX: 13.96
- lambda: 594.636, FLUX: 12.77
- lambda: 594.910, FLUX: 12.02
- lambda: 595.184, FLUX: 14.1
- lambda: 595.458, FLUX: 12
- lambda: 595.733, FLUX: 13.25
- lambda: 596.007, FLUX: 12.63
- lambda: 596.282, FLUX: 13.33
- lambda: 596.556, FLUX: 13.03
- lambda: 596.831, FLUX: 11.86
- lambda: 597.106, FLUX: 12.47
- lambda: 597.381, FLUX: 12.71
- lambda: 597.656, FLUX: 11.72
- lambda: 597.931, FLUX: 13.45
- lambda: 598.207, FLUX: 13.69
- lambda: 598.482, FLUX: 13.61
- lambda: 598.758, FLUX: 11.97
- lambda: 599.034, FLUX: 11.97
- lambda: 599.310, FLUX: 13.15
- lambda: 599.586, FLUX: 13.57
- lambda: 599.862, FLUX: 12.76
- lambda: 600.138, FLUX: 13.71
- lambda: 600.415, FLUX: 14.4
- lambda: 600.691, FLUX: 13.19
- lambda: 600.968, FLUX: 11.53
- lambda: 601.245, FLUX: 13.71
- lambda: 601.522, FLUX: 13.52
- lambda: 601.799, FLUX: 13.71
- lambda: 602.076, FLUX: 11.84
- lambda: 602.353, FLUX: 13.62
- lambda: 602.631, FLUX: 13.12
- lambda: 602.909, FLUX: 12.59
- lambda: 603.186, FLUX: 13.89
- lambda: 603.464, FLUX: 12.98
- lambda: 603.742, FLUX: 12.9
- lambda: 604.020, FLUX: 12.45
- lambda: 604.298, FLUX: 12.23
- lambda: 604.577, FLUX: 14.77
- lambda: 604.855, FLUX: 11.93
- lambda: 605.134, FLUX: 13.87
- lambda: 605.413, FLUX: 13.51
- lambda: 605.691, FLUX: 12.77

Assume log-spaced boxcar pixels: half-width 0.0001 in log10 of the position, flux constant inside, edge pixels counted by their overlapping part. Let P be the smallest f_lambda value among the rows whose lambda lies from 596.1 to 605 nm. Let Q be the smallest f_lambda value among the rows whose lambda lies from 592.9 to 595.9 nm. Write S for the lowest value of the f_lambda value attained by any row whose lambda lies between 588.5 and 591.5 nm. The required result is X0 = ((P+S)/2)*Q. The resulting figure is 138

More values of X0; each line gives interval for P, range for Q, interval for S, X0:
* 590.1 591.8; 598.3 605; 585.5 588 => 143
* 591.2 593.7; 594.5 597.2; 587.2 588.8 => 148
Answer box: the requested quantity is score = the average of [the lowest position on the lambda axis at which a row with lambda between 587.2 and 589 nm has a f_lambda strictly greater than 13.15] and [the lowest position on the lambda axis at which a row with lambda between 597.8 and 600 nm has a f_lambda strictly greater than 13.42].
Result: 592.61 nm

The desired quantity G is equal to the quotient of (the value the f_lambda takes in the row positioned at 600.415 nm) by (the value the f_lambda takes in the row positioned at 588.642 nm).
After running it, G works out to 1.17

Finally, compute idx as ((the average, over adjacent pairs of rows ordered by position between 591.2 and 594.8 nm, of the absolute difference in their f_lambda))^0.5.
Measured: 0.78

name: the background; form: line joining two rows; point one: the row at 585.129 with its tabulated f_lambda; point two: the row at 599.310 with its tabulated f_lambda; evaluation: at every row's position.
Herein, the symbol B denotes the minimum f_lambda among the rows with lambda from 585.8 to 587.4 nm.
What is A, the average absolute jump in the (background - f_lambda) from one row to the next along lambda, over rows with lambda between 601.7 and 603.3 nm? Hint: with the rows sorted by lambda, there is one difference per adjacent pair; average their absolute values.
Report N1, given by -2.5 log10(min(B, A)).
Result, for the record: -0.2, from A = 1.20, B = 12.63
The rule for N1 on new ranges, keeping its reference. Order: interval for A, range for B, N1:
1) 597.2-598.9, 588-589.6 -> 0.1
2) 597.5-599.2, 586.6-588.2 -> 0.3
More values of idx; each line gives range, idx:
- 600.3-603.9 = 1.02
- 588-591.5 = 0.81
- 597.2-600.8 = 0.91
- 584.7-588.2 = 1.23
